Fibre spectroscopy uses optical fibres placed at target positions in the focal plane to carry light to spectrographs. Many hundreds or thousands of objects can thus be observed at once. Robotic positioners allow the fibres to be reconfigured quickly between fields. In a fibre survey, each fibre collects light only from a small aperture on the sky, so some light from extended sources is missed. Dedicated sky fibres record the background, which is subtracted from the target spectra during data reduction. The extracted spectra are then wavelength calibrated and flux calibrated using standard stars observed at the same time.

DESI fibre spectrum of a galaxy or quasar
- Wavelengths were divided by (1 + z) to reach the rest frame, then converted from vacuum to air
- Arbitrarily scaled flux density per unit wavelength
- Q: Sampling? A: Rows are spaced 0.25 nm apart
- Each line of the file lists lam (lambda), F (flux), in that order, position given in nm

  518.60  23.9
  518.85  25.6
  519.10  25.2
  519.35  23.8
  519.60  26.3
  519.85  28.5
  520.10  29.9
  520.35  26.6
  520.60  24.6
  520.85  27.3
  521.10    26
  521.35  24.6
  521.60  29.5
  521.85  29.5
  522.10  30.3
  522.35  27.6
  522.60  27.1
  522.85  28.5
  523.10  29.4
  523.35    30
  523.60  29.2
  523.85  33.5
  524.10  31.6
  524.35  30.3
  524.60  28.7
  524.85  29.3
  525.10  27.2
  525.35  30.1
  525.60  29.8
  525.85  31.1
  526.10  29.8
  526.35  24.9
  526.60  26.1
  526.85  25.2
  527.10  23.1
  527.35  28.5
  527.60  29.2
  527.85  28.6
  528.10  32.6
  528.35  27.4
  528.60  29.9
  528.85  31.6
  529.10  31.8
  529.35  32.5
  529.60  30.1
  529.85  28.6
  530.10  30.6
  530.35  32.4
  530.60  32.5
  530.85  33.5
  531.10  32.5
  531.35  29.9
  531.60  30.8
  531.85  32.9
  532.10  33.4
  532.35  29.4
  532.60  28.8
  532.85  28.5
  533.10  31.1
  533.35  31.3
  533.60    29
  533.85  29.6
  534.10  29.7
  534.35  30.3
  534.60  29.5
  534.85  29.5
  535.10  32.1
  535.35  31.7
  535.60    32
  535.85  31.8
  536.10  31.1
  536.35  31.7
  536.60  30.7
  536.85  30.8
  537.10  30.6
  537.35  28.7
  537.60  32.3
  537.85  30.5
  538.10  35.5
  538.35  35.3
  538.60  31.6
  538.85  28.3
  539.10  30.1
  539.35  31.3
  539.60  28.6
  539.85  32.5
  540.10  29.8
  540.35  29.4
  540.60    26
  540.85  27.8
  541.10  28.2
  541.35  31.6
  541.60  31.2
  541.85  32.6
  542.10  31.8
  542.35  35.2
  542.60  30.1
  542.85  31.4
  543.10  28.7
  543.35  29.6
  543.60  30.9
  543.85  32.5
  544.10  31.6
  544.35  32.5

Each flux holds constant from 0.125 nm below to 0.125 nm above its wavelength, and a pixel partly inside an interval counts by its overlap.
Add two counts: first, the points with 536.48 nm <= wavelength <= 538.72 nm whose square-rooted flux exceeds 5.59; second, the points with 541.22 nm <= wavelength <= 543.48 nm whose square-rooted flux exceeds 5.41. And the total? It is 12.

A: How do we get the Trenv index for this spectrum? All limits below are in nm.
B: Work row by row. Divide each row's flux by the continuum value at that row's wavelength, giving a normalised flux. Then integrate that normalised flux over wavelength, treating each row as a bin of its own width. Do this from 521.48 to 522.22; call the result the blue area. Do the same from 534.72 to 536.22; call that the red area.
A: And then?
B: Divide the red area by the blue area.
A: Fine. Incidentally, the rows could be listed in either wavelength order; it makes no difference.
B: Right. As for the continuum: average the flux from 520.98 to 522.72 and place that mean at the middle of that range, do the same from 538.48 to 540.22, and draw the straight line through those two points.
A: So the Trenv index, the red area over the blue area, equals 2.0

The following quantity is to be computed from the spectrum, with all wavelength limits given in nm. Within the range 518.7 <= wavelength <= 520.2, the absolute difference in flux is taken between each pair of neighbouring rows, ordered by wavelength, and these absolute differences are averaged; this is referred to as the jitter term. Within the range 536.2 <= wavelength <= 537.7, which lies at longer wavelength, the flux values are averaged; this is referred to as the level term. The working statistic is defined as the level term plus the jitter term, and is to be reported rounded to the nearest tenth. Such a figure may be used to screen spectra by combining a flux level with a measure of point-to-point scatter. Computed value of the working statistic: 32.4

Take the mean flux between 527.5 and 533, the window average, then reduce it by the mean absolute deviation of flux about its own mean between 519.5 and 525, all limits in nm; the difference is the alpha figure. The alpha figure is 29.1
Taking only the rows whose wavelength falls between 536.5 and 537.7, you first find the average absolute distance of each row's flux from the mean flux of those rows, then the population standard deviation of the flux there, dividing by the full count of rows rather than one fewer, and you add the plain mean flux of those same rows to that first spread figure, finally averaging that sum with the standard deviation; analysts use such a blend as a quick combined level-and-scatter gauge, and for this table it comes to 16.3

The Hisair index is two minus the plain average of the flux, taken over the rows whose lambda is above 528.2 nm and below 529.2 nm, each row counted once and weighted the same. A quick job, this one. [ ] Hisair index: -28.2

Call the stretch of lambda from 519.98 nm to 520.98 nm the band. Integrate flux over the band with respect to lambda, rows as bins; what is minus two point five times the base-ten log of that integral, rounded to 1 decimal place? -3.6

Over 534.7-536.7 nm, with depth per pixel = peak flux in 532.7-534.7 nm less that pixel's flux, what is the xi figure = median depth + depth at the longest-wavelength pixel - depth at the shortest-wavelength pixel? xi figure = -1.6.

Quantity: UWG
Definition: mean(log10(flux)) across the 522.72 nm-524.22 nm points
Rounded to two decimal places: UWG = 1.48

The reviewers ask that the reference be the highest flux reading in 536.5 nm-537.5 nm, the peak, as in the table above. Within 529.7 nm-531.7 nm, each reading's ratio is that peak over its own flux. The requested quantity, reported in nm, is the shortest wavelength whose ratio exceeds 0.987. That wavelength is 529.85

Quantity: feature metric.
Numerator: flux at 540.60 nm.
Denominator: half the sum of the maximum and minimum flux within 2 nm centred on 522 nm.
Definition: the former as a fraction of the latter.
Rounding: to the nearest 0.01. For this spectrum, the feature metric 0.95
